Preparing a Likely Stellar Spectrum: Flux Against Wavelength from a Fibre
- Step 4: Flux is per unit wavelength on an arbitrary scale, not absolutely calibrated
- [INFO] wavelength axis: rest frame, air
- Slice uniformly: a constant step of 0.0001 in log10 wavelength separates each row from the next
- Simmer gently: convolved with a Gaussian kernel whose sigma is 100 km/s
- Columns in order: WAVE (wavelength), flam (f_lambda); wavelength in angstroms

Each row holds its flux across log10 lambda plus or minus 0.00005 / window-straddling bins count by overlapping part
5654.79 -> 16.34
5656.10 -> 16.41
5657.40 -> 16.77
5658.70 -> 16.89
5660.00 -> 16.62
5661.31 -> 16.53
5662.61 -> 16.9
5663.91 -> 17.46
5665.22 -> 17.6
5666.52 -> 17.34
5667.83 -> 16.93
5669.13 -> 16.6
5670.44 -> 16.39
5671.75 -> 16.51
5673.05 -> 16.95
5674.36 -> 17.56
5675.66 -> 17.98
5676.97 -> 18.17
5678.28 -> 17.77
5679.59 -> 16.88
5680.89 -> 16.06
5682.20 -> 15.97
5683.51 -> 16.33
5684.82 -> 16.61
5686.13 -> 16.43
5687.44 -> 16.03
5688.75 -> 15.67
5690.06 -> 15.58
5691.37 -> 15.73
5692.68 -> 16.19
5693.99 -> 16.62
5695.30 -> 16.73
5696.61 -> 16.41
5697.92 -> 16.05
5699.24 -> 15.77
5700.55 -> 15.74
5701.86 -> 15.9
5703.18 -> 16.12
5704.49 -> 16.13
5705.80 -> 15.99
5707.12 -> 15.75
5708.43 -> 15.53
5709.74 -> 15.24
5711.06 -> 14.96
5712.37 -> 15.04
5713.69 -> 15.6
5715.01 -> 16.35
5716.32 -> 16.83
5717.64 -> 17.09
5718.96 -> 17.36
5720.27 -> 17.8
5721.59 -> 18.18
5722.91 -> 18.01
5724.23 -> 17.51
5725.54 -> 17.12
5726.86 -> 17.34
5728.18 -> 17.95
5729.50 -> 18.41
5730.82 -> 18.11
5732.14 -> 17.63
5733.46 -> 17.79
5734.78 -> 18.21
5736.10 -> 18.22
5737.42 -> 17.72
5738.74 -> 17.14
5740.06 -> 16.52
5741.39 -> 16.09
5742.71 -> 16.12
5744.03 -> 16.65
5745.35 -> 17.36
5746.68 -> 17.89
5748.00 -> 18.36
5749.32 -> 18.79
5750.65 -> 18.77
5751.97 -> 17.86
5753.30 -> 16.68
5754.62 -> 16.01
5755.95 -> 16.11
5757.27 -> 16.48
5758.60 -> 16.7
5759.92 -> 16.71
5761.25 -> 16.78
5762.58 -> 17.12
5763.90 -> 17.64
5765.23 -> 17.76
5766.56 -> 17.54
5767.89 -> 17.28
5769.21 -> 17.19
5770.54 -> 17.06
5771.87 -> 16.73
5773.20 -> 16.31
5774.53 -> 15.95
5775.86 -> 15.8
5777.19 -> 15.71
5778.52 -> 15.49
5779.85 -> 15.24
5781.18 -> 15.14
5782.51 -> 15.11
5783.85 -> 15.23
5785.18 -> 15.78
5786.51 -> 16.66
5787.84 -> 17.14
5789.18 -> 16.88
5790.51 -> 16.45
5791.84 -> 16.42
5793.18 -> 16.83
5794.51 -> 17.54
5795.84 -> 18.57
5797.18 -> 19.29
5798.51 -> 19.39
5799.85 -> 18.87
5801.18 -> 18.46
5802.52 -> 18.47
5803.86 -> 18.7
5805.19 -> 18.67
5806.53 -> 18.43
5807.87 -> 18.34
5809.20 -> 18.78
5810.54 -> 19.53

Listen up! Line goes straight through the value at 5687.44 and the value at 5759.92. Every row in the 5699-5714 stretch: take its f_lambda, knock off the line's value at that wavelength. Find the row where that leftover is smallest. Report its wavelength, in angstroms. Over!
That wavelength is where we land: 5711.06 angstroms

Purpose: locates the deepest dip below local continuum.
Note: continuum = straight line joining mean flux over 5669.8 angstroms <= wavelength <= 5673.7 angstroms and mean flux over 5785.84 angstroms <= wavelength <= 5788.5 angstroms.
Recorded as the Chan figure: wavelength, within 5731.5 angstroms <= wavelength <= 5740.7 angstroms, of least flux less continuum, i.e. 5740.06 angstroms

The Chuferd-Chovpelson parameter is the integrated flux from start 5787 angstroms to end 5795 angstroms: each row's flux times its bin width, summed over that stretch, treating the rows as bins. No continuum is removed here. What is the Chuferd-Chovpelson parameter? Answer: 135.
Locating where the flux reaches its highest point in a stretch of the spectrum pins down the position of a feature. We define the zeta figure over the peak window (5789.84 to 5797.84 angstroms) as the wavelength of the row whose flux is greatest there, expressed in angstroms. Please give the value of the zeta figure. 5797.18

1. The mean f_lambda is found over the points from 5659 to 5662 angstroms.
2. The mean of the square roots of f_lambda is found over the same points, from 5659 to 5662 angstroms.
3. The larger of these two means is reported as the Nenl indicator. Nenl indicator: 16.6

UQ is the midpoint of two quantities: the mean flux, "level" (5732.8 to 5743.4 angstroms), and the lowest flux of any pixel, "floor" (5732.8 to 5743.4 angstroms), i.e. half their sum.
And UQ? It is 16.7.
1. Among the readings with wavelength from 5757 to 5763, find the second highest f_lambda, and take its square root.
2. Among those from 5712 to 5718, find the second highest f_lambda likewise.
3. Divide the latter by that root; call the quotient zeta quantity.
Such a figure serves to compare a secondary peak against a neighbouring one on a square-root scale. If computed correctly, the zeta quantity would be 4.11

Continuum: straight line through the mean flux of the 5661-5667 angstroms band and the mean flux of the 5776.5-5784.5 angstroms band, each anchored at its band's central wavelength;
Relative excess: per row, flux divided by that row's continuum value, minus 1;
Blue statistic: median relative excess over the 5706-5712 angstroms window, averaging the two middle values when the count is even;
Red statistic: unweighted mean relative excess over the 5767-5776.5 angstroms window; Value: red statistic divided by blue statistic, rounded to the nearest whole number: -1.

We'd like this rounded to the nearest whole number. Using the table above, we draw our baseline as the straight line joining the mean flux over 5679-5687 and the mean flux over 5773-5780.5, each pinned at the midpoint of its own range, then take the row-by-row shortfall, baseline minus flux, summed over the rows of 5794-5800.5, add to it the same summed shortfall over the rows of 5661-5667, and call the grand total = -19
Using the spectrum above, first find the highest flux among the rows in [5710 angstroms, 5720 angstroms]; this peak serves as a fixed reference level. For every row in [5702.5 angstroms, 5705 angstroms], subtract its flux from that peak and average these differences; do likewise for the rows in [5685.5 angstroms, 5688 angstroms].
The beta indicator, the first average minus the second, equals 0.11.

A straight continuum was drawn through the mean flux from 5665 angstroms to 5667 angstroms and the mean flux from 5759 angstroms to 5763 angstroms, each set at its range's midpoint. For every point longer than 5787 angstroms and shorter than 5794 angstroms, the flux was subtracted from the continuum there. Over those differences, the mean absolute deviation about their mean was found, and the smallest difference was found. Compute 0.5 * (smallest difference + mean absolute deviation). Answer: -0.1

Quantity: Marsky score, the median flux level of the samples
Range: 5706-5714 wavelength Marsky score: 15.4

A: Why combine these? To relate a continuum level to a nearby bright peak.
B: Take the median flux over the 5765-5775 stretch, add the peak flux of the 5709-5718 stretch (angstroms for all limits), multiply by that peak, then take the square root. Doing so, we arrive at 24.2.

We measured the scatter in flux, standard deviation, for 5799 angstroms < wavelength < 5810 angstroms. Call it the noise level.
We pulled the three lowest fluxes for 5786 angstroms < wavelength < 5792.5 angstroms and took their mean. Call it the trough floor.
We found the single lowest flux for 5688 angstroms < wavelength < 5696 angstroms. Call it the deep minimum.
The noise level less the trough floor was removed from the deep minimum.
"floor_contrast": 31.9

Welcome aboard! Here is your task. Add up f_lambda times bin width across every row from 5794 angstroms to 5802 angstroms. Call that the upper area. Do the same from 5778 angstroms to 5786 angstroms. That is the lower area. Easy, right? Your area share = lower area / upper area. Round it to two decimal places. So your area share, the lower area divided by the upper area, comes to 0.82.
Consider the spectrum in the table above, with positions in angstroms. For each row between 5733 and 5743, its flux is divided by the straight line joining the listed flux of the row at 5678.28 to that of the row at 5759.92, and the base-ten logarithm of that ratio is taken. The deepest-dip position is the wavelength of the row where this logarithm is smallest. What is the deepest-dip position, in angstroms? 5741.39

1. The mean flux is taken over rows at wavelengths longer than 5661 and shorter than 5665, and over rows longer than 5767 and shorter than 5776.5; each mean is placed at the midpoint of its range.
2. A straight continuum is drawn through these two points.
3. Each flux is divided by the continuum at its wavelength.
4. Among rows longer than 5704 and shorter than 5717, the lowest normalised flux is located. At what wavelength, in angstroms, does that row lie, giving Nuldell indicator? 5711.06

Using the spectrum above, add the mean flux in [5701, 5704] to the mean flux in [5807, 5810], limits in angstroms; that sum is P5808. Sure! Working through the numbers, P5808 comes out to 34.6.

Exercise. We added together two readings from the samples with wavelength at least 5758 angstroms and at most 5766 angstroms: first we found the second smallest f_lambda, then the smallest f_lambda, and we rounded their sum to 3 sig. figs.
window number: 33.4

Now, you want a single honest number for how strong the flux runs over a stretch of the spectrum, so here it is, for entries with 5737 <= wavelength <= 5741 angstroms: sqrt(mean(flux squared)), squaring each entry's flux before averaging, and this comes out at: 17.13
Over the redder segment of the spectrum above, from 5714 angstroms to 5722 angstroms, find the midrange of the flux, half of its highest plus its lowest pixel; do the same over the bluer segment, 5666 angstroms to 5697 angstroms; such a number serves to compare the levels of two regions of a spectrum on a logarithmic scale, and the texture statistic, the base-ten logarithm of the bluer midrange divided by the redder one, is -0.01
